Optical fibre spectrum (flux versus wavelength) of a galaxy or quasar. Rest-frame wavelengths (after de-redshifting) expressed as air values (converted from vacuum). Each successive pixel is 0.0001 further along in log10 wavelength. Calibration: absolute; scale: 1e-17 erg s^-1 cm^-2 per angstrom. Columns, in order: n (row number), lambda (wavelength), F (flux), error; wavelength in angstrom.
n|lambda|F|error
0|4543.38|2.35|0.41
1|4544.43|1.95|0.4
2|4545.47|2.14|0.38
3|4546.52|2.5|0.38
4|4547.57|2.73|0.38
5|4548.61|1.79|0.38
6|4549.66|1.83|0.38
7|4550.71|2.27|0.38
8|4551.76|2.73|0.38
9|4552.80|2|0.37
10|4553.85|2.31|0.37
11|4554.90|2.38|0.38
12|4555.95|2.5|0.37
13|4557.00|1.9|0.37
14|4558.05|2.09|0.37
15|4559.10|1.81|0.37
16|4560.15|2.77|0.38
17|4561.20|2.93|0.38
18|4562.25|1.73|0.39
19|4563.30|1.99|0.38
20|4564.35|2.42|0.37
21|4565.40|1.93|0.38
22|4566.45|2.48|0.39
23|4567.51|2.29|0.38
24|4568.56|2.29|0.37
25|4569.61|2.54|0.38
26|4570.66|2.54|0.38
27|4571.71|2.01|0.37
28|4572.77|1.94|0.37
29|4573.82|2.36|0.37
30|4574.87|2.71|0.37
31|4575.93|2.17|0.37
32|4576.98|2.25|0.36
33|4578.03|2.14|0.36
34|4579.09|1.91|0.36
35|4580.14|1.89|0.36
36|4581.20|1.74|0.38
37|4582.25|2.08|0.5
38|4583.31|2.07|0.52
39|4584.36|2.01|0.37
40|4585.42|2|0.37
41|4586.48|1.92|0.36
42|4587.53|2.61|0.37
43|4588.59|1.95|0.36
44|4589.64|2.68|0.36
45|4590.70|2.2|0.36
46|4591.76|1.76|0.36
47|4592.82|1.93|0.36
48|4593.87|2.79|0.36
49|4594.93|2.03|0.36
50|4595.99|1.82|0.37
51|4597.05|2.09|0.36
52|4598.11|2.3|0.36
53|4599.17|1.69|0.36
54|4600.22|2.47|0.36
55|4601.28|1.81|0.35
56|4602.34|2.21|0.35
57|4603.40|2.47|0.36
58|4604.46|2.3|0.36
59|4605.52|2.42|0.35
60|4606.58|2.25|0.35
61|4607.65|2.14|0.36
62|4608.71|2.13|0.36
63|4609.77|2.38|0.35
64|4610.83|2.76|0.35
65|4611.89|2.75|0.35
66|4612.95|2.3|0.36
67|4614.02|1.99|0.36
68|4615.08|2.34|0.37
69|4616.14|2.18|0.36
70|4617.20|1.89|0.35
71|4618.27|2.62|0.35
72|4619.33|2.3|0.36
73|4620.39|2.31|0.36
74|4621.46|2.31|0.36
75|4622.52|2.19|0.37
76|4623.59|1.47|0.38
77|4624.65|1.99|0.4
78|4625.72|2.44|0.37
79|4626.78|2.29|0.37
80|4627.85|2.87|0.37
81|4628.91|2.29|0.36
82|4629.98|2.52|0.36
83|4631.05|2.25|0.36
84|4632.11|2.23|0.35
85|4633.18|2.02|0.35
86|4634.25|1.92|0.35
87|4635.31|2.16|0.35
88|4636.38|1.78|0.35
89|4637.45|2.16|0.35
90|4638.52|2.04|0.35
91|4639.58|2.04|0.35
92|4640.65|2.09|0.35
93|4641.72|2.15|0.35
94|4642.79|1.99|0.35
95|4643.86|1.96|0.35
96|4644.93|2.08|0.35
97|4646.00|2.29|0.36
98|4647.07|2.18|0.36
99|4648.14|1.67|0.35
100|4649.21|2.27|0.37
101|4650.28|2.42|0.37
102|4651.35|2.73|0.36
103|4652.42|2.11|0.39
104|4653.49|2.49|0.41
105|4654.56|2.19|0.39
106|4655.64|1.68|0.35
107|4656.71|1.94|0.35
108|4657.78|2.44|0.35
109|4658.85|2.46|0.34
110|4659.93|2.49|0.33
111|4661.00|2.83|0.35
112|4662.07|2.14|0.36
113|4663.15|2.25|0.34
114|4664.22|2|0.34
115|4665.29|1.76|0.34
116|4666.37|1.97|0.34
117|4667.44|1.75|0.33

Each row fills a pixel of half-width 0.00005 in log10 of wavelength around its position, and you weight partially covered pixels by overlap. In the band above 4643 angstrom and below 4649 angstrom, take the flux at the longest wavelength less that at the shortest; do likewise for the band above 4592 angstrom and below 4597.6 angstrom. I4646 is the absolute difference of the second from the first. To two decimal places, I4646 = 0.45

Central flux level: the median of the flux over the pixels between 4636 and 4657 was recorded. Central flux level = 2.10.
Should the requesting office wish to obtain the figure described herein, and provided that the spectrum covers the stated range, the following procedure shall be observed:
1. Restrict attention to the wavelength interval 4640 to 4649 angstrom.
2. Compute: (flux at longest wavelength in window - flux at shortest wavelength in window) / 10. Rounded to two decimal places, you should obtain -0.04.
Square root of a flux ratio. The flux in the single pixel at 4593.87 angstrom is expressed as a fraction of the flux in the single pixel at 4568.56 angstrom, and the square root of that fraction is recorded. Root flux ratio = 1.10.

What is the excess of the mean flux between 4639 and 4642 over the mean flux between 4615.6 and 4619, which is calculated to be -0.1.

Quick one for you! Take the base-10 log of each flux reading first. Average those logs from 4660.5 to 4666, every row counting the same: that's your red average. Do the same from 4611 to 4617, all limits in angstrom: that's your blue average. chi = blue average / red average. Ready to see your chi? 1.08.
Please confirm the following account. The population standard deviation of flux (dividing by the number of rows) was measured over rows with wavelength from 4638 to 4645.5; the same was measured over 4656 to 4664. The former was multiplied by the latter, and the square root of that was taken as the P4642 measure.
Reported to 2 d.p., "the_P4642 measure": 0.13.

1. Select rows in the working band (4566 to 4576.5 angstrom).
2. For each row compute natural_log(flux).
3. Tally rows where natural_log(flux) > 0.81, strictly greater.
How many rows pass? 7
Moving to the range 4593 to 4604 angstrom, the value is 4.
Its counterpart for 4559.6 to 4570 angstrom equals 7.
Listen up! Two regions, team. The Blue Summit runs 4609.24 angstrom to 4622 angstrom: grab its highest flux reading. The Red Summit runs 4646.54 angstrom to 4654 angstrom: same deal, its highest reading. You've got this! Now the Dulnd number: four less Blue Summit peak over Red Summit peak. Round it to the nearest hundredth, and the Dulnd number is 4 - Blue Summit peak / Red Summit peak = 2.99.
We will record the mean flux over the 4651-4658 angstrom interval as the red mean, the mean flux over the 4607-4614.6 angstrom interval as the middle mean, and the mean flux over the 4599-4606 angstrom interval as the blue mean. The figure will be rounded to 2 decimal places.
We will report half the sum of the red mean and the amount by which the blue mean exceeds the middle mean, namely 1.04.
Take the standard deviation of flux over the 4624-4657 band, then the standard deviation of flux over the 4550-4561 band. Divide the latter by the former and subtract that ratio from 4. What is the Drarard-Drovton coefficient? 2.8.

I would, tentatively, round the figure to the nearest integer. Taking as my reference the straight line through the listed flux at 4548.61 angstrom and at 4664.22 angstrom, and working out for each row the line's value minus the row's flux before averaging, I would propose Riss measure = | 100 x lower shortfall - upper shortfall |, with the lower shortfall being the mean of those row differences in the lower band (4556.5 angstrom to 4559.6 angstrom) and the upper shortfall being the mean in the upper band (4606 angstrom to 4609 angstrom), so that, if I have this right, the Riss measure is 12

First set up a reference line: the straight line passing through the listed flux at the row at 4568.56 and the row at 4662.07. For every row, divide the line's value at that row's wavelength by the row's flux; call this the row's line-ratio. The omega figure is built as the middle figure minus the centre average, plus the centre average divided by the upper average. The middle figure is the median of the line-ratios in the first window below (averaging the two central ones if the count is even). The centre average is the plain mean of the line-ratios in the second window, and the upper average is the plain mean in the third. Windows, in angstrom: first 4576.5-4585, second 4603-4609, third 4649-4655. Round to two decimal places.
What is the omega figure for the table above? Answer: 1.20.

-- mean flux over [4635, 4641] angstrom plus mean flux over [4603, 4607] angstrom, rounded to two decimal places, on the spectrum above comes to 4.40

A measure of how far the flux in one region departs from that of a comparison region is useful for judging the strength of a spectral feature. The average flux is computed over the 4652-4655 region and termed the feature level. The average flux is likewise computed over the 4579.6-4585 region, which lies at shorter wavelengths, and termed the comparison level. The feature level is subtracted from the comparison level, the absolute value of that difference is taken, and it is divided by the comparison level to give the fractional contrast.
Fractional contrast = 0.16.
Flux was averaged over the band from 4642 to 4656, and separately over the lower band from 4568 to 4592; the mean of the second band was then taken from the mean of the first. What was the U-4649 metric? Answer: -0.01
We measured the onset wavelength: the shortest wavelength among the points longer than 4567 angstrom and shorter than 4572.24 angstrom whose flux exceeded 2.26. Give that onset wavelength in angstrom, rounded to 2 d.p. 4567.51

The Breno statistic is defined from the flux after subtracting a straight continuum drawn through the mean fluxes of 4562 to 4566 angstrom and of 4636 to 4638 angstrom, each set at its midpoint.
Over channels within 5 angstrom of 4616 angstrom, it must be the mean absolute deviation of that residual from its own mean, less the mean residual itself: -0.13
